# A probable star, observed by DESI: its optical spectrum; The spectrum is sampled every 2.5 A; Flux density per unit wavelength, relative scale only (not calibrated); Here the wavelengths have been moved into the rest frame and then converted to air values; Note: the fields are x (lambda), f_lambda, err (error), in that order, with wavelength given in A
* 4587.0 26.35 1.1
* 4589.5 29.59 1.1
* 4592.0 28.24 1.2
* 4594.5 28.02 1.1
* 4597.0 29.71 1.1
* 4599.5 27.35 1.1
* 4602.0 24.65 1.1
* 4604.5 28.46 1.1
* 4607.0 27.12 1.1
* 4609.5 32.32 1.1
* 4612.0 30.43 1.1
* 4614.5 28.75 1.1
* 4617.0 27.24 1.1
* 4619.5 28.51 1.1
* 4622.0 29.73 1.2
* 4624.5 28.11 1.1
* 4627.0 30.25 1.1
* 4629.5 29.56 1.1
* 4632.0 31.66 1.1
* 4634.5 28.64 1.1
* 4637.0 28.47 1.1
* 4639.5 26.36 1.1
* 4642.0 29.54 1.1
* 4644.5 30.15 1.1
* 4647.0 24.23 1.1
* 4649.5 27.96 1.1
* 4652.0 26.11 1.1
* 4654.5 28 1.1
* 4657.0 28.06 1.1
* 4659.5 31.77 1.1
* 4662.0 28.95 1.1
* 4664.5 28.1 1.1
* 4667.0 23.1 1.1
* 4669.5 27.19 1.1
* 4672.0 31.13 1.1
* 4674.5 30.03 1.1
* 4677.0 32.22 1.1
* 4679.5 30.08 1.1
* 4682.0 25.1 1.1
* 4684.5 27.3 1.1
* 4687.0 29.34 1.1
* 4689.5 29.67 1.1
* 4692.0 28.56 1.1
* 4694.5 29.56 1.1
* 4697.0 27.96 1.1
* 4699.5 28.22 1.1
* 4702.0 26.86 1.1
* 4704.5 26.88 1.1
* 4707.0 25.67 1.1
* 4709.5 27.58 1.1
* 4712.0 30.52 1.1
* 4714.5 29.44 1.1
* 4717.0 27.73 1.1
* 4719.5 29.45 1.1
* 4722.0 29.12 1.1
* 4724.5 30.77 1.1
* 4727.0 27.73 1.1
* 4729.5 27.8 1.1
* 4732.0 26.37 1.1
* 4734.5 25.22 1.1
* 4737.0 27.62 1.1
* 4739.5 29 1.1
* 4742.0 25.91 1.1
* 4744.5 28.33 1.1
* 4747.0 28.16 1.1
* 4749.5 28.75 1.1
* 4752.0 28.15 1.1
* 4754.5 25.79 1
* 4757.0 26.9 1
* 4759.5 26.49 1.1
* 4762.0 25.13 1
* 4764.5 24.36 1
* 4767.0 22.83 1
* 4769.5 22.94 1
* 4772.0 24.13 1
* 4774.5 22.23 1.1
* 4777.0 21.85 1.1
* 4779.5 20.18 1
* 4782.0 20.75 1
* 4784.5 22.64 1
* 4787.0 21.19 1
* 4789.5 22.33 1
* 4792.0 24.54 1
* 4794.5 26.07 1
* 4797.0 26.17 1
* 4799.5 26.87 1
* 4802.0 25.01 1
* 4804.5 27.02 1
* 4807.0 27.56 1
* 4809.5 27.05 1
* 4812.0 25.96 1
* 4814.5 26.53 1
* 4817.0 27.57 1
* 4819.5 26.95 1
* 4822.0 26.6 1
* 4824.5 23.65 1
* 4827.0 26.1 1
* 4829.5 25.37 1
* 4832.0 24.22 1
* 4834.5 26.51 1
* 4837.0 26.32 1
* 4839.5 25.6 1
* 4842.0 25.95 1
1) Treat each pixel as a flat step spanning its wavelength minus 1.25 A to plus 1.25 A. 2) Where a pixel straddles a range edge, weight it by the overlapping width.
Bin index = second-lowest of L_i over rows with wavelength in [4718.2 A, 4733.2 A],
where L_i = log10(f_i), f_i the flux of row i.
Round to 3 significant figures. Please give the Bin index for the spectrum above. 1.44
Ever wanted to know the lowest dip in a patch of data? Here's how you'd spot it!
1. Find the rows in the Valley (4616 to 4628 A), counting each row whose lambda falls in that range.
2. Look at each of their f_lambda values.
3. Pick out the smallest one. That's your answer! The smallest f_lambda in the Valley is 27.24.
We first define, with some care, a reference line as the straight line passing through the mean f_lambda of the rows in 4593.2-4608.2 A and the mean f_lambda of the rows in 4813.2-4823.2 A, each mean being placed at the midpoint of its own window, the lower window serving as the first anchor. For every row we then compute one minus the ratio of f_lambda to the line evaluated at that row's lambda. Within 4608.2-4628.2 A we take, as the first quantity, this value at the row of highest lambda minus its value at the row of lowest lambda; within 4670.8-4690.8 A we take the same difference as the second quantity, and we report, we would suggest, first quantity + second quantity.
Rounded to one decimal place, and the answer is 0.1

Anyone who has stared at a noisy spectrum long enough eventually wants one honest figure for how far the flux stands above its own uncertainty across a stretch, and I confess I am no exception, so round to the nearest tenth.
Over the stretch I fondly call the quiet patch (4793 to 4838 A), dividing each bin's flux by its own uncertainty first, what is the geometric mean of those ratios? 26.2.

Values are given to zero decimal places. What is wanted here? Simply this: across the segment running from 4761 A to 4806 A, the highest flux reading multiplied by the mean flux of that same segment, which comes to 640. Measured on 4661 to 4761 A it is 904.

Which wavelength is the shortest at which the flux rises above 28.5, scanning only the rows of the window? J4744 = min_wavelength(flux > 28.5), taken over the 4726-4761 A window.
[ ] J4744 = 4739.5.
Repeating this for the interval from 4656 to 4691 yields 4659.5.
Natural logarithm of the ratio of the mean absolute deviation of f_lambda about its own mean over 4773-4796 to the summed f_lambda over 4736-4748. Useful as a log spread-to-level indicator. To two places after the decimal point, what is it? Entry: -4.65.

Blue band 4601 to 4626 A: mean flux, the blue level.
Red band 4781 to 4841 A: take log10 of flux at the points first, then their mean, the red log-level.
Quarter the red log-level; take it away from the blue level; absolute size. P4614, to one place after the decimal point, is 28.2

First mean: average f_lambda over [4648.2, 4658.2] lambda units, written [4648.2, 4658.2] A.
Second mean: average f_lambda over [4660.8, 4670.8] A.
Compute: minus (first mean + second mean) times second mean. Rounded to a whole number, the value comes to -1459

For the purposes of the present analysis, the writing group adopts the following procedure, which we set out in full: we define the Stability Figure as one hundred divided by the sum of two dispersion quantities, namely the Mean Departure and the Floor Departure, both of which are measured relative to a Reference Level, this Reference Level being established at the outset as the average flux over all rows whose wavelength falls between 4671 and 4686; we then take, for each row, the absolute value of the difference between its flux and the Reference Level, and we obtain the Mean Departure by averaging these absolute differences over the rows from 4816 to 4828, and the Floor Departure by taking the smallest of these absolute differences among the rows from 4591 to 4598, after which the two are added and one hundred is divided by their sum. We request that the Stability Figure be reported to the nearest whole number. 28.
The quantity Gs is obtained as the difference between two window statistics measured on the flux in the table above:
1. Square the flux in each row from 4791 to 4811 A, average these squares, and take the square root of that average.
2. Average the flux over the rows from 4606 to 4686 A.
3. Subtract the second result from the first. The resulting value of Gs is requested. -2.3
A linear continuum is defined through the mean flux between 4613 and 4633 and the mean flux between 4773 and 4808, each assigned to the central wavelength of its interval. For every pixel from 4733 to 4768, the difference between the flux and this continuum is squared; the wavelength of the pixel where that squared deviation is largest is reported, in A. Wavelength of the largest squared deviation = 4749.5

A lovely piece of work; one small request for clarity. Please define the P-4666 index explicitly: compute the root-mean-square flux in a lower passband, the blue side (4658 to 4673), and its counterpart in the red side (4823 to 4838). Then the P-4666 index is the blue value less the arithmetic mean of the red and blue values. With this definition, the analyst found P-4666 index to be 1.6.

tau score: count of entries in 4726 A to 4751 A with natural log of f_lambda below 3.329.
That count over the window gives 6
